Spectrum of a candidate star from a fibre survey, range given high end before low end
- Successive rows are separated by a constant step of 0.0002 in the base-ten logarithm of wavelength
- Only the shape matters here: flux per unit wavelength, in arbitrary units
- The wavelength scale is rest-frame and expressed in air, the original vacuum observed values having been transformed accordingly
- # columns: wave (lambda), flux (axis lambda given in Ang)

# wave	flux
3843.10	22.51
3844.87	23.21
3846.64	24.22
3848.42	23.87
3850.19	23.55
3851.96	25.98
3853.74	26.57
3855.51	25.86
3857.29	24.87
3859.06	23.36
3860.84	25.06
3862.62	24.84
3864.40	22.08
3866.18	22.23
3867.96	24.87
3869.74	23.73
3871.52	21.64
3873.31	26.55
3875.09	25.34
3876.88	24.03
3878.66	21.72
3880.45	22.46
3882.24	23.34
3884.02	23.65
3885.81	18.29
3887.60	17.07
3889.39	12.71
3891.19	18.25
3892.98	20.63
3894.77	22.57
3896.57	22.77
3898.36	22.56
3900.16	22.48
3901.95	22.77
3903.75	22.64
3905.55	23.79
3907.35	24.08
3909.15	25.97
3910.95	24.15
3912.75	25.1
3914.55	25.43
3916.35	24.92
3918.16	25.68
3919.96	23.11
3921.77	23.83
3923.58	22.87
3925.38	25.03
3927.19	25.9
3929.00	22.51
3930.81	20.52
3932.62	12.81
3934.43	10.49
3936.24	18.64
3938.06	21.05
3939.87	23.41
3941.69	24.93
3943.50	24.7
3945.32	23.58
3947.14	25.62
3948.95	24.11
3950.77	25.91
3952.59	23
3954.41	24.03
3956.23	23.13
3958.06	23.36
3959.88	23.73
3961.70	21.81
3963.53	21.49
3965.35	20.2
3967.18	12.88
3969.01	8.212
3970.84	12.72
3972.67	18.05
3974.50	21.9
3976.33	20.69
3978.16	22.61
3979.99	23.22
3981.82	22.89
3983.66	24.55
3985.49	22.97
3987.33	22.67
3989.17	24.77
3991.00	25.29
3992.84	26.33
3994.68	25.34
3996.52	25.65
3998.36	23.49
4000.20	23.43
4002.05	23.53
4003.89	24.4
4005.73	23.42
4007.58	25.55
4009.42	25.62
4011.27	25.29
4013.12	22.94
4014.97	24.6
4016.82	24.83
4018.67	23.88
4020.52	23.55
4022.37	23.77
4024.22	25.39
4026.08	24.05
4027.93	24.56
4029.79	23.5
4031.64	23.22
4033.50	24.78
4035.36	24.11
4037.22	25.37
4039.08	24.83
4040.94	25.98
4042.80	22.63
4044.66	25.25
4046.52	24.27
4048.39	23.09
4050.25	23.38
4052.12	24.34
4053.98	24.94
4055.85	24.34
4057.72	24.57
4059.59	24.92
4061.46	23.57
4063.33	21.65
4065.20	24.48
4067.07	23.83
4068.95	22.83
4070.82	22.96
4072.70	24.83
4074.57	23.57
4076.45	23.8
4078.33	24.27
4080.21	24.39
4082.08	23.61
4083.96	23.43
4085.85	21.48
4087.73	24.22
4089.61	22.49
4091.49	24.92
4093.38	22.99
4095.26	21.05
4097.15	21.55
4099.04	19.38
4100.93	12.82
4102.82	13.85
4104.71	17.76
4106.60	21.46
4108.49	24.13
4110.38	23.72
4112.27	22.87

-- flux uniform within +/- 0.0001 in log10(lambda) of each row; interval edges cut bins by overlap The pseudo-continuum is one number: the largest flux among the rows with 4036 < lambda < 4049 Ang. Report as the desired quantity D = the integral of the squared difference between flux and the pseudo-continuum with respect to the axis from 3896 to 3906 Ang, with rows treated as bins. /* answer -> 103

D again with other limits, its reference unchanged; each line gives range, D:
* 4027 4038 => 39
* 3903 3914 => 41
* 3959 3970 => 1042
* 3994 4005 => 41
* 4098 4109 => 860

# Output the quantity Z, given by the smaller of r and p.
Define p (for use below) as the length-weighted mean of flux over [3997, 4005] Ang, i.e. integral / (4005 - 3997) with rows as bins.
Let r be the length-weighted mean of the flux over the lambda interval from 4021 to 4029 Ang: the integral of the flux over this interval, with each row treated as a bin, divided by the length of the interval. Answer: 23.8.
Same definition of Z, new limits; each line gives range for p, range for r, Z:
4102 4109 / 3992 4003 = 19.1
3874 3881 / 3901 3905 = 22.8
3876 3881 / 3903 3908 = 22.8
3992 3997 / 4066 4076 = 23.6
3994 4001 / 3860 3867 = 23.5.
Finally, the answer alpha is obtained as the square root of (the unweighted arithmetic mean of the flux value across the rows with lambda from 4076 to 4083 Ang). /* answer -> 4.90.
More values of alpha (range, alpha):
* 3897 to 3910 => 4.84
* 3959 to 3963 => 4.77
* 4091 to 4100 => 4.69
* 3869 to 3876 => 4.93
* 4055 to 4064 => 4.88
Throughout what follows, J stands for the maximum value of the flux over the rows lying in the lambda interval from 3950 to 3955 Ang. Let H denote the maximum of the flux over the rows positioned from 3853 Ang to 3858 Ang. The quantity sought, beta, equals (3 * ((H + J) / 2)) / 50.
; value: 1.57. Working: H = 26.57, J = 25.91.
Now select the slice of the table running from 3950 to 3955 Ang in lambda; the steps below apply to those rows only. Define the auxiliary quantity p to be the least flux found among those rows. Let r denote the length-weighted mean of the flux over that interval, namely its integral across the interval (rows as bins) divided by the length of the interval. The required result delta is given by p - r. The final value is -1.3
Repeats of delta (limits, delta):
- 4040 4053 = -1.5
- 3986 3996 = -2.2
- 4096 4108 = -5.3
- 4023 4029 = -0.5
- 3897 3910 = -1.0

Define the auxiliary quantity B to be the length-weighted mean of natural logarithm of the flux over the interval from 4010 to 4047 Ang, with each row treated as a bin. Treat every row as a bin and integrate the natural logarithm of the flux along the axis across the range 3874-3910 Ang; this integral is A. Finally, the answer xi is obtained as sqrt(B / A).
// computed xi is 0.170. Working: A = 111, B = 3.192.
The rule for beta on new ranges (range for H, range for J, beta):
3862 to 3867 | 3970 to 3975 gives 1.40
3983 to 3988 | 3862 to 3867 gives 1.48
